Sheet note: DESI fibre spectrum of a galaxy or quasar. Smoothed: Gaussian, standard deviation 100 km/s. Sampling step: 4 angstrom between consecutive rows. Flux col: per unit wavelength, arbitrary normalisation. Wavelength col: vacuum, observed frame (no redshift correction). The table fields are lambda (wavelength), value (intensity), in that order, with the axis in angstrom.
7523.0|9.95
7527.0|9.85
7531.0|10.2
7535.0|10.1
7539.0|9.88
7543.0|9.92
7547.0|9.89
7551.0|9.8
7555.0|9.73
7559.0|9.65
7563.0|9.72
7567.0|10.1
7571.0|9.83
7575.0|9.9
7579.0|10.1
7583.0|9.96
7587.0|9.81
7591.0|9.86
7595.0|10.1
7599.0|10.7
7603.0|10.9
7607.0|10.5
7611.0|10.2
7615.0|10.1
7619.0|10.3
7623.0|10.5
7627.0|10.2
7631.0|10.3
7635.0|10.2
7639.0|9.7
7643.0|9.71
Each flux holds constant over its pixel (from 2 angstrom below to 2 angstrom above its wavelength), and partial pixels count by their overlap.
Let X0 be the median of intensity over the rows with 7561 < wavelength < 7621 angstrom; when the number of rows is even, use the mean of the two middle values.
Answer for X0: 10.1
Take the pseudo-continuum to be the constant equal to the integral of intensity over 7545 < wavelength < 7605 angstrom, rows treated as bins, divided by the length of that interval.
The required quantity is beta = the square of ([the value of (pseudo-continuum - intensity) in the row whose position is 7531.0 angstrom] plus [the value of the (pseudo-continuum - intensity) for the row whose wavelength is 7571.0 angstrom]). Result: 0.00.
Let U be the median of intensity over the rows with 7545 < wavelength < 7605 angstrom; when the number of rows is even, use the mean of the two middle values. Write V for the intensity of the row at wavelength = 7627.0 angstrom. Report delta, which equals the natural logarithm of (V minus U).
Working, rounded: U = 9.89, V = 10.2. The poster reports -1.2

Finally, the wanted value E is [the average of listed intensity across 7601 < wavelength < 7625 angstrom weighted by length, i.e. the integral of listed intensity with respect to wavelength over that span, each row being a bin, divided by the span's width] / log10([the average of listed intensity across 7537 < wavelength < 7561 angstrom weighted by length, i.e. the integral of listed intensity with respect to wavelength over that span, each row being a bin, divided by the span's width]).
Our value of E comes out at 10.5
